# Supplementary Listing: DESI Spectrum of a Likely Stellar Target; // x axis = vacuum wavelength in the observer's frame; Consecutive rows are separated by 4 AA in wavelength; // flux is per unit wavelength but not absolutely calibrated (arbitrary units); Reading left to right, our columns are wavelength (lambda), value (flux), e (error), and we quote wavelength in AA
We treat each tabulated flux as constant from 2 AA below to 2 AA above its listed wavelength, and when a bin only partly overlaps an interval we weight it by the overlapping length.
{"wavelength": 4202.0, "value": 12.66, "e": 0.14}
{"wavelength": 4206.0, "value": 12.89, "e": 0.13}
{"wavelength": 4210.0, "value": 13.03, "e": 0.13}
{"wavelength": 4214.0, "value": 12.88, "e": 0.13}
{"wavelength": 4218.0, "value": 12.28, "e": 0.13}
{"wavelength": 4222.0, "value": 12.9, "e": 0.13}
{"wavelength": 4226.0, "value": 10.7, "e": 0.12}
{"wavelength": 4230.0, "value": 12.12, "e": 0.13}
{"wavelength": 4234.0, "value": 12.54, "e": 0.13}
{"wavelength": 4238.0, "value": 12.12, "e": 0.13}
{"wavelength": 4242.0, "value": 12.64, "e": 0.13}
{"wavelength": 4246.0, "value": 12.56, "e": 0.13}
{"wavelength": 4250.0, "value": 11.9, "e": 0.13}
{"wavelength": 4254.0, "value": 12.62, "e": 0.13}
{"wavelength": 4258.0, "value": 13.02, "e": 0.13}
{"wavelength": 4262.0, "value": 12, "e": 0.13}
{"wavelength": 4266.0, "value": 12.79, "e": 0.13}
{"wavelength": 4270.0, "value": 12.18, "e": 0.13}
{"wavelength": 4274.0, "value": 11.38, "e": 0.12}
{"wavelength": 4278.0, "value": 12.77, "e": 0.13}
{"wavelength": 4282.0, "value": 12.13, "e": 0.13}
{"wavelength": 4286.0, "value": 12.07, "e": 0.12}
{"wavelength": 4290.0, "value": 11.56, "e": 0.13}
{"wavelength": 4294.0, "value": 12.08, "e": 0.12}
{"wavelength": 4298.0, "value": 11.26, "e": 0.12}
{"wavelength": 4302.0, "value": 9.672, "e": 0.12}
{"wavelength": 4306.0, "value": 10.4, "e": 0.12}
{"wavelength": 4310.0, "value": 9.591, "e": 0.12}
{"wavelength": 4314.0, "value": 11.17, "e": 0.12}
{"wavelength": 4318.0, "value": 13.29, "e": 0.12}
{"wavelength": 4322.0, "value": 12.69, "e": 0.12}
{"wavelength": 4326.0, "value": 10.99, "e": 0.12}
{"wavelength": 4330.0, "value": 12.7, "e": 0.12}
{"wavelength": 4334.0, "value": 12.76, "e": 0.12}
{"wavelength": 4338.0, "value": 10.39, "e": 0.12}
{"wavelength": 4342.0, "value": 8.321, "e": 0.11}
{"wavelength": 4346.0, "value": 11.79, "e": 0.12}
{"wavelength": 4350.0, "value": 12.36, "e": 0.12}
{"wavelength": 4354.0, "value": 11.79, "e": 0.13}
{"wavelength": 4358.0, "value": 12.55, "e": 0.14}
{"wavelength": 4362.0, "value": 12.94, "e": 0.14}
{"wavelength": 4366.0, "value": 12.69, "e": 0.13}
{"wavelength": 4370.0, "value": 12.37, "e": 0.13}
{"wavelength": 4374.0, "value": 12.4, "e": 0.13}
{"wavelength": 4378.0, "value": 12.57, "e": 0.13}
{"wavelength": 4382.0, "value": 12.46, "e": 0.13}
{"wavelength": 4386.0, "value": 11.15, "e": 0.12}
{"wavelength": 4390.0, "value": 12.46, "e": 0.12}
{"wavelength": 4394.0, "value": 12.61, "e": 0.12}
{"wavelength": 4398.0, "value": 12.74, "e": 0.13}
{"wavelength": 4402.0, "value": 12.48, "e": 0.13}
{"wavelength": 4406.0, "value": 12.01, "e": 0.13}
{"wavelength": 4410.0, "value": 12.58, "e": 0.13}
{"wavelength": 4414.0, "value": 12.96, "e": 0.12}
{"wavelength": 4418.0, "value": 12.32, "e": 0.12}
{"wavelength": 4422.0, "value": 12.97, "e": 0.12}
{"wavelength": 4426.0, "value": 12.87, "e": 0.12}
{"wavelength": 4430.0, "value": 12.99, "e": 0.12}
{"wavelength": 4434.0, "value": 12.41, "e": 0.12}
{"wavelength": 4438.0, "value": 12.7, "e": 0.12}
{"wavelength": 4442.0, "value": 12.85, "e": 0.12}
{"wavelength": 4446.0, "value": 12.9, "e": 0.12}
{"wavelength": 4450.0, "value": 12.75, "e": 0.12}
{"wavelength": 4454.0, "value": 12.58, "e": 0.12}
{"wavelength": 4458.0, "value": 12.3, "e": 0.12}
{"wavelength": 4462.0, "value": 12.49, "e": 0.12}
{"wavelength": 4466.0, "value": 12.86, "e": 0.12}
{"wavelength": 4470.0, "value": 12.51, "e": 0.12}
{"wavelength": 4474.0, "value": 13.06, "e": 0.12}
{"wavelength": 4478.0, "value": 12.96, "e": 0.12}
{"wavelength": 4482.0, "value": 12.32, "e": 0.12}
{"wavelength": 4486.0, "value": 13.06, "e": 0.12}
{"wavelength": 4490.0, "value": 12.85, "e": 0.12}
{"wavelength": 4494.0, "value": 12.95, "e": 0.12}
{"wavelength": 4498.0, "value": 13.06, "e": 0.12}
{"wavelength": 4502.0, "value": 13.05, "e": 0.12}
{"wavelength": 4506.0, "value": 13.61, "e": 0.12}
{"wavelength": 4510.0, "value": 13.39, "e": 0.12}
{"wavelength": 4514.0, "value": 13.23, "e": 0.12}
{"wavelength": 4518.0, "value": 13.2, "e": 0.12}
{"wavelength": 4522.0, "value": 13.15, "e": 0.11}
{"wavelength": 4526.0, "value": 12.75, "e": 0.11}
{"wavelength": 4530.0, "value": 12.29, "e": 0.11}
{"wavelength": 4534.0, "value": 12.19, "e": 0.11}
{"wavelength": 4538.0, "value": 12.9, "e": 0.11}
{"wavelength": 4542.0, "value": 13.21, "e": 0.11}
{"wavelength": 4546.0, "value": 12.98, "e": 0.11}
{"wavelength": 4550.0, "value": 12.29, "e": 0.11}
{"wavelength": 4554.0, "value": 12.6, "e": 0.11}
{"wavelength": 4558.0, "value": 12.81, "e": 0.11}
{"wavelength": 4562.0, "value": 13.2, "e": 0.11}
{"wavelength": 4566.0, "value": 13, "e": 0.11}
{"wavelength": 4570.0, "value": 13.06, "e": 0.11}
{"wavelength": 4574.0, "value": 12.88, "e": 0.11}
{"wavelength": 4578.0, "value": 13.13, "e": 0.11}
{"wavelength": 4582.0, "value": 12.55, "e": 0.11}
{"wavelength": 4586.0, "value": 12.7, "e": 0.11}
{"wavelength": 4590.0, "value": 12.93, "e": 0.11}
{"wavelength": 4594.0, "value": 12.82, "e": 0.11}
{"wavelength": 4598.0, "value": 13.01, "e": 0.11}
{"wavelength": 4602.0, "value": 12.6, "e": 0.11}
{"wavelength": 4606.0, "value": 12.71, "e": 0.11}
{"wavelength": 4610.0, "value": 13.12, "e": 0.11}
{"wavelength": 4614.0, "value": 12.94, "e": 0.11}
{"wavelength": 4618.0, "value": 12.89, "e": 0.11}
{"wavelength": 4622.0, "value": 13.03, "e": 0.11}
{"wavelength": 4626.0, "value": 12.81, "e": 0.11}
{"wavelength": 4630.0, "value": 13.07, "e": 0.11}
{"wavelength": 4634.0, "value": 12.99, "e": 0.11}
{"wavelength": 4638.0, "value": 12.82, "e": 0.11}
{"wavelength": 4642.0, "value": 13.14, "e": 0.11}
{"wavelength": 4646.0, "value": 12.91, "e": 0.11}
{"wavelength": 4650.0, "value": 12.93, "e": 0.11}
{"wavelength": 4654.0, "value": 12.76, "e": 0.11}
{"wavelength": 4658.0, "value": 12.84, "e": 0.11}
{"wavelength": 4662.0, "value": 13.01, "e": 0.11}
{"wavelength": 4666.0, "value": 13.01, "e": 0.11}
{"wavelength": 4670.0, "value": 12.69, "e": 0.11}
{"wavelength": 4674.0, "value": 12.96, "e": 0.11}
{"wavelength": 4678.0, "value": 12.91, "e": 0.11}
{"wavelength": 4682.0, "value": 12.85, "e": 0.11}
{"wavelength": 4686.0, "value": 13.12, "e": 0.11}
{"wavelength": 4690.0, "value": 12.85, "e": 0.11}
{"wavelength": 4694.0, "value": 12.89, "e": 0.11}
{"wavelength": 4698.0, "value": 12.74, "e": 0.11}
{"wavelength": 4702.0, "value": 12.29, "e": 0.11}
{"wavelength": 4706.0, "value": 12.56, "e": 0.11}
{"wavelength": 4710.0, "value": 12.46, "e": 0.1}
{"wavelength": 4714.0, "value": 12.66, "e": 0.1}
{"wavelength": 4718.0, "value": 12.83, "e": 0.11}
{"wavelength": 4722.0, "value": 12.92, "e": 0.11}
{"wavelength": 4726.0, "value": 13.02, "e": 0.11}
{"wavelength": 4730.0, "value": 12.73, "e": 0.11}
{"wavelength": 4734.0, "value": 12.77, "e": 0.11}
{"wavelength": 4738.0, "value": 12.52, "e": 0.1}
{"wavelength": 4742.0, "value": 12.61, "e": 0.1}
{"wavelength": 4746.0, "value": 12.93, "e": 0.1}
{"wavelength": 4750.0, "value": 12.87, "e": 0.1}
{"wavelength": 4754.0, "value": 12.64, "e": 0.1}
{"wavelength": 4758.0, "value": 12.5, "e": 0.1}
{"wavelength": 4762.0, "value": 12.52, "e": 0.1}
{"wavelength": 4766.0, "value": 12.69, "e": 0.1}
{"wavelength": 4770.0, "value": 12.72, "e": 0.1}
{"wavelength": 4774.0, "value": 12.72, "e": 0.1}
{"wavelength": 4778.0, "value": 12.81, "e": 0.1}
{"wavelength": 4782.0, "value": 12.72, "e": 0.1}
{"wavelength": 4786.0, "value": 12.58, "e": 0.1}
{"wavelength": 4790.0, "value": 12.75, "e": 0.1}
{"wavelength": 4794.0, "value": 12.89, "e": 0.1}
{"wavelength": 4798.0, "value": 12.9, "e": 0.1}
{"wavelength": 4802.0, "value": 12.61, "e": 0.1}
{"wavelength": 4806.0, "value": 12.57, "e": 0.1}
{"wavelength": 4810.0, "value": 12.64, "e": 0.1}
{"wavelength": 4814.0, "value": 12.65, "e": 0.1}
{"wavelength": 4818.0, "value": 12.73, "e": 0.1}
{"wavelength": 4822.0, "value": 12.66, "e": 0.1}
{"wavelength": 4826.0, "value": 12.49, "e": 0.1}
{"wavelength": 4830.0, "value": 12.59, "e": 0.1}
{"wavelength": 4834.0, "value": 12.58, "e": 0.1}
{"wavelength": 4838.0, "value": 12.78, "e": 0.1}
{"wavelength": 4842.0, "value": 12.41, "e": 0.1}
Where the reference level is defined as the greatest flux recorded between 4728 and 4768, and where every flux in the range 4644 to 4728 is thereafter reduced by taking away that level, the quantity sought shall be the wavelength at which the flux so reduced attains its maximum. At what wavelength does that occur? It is 4686.0 AA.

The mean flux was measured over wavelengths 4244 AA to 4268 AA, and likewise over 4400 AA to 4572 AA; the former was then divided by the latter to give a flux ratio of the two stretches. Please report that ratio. 0.975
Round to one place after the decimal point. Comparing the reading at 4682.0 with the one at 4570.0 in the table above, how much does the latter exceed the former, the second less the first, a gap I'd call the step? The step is 0.2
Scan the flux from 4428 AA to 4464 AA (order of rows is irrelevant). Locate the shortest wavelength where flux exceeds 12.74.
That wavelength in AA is 4430.0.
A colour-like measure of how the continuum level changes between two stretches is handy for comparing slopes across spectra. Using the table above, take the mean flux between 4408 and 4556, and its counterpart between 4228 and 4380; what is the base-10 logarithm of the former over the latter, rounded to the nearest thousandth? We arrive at 0.031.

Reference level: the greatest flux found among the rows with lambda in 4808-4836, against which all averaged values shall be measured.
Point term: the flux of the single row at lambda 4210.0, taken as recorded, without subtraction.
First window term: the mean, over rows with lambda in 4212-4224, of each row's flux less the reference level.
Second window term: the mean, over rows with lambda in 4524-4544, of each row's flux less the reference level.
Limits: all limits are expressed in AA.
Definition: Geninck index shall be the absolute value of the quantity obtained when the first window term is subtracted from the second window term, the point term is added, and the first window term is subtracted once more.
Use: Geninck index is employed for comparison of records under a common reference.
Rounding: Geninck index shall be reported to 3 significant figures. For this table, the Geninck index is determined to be 13.1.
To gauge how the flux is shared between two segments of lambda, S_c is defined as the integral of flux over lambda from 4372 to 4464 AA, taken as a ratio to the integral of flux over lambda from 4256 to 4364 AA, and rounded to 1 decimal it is 0.9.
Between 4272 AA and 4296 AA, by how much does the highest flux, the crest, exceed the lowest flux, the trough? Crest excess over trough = 1.39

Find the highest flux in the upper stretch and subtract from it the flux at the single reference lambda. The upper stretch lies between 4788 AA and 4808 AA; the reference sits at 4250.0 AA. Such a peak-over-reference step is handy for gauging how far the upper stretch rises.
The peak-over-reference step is 1.0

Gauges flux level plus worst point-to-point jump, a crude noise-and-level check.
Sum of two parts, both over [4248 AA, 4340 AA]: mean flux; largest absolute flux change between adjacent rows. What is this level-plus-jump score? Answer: 14.2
